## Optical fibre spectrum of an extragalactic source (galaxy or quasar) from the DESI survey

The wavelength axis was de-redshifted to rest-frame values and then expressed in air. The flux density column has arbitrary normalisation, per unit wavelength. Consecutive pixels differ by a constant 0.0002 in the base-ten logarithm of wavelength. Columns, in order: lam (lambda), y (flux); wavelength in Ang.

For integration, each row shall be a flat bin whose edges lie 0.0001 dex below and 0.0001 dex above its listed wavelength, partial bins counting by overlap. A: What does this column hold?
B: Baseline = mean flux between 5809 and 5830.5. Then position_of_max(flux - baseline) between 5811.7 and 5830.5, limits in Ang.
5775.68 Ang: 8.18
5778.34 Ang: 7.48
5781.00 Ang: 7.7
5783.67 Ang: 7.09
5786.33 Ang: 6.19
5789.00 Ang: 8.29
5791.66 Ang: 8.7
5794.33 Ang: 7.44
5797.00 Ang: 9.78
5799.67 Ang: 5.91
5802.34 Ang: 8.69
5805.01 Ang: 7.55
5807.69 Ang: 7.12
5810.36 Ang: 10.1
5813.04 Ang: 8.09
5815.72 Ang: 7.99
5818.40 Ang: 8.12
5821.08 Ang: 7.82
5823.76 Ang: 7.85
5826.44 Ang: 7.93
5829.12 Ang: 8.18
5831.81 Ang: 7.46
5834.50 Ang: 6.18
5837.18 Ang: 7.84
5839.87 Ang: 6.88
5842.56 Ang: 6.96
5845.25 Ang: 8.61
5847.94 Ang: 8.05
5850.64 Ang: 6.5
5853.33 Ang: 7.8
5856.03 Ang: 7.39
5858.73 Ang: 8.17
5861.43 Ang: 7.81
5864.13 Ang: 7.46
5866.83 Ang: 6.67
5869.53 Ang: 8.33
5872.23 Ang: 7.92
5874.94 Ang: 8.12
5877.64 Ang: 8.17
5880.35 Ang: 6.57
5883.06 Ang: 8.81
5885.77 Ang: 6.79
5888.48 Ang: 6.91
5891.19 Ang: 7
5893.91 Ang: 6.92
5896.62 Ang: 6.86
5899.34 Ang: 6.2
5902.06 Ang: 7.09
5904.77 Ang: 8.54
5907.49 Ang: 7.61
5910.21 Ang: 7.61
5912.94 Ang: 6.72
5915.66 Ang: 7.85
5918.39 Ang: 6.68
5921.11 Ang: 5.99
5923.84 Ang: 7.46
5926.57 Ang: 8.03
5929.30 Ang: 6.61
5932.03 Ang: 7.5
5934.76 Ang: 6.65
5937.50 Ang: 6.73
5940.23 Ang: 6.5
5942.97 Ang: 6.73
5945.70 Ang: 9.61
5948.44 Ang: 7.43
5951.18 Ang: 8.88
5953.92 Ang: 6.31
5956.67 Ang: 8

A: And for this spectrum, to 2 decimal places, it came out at 5829.12 Ang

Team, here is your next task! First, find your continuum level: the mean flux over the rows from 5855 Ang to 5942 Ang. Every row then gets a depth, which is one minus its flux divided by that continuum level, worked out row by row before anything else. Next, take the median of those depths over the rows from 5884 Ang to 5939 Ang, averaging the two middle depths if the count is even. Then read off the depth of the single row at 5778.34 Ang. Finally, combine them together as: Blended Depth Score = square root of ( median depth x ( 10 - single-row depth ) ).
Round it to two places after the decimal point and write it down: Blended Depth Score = 0.73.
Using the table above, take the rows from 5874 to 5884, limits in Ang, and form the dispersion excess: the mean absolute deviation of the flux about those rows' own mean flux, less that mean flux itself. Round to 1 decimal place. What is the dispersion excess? -7.2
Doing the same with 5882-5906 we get -6.6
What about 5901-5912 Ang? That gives -7.3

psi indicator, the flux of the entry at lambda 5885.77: 6.79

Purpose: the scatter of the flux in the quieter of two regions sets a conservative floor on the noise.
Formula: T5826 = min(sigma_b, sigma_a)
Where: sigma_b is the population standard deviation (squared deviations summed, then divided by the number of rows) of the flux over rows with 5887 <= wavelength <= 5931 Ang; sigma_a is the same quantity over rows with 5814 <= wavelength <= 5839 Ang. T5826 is 0.57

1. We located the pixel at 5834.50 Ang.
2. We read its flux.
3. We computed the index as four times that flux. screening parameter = 24.7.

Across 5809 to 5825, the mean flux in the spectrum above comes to 8.33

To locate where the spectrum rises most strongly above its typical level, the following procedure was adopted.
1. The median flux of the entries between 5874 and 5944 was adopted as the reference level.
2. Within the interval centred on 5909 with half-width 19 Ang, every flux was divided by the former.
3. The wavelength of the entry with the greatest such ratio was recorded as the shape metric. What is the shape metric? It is 5904.77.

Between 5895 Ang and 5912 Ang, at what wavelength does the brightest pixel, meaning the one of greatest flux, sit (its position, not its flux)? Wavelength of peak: 5904.77 Ang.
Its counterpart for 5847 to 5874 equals 5869.53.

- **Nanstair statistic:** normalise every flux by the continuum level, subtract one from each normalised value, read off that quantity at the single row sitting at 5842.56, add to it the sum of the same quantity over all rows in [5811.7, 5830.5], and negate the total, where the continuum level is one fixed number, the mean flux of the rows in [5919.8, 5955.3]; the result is -0.66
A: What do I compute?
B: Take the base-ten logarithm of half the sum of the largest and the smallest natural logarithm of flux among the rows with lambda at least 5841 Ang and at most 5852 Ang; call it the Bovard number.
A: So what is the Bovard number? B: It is 0.304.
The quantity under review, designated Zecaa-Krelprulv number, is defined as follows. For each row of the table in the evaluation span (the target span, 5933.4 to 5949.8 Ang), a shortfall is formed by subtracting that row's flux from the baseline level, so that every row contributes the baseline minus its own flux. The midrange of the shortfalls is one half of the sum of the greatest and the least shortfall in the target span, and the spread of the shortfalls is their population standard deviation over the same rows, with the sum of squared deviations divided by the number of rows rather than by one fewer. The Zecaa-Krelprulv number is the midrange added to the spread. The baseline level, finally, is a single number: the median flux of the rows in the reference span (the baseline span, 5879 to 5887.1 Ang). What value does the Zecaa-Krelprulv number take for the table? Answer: -0.18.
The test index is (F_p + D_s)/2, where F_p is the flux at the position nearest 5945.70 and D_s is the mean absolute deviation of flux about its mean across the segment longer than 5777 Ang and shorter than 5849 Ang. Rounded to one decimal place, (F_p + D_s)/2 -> 5.2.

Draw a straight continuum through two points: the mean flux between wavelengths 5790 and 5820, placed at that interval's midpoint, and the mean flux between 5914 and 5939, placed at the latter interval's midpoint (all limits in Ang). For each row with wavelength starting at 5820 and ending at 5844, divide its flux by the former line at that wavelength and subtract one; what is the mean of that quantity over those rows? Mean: -0.056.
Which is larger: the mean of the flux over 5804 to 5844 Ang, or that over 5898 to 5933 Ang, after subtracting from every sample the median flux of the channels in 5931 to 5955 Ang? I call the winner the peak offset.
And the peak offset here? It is 1.01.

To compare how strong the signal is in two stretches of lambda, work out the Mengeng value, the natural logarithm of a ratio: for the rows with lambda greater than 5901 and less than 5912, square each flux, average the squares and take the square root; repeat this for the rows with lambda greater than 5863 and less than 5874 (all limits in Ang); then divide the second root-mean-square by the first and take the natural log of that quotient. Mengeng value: -0.014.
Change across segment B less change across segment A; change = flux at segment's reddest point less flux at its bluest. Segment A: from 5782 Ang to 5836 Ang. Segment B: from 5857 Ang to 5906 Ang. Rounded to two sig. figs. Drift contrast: 1.3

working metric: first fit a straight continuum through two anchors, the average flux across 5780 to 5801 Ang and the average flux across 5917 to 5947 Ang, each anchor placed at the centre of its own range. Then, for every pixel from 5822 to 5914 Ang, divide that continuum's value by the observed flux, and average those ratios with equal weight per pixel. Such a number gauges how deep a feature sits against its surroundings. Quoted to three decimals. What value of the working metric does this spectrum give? 0.994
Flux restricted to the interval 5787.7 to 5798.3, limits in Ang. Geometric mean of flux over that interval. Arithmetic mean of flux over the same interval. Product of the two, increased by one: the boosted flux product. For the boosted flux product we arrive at 73.8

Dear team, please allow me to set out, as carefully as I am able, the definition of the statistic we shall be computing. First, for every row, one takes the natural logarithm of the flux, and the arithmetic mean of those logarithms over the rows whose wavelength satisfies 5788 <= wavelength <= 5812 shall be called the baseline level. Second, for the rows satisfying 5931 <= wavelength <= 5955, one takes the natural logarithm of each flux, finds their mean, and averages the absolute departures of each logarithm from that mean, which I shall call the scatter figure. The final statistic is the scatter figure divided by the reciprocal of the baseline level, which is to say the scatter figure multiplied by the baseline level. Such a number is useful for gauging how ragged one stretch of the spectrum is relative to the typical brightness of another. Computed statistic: 0.240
